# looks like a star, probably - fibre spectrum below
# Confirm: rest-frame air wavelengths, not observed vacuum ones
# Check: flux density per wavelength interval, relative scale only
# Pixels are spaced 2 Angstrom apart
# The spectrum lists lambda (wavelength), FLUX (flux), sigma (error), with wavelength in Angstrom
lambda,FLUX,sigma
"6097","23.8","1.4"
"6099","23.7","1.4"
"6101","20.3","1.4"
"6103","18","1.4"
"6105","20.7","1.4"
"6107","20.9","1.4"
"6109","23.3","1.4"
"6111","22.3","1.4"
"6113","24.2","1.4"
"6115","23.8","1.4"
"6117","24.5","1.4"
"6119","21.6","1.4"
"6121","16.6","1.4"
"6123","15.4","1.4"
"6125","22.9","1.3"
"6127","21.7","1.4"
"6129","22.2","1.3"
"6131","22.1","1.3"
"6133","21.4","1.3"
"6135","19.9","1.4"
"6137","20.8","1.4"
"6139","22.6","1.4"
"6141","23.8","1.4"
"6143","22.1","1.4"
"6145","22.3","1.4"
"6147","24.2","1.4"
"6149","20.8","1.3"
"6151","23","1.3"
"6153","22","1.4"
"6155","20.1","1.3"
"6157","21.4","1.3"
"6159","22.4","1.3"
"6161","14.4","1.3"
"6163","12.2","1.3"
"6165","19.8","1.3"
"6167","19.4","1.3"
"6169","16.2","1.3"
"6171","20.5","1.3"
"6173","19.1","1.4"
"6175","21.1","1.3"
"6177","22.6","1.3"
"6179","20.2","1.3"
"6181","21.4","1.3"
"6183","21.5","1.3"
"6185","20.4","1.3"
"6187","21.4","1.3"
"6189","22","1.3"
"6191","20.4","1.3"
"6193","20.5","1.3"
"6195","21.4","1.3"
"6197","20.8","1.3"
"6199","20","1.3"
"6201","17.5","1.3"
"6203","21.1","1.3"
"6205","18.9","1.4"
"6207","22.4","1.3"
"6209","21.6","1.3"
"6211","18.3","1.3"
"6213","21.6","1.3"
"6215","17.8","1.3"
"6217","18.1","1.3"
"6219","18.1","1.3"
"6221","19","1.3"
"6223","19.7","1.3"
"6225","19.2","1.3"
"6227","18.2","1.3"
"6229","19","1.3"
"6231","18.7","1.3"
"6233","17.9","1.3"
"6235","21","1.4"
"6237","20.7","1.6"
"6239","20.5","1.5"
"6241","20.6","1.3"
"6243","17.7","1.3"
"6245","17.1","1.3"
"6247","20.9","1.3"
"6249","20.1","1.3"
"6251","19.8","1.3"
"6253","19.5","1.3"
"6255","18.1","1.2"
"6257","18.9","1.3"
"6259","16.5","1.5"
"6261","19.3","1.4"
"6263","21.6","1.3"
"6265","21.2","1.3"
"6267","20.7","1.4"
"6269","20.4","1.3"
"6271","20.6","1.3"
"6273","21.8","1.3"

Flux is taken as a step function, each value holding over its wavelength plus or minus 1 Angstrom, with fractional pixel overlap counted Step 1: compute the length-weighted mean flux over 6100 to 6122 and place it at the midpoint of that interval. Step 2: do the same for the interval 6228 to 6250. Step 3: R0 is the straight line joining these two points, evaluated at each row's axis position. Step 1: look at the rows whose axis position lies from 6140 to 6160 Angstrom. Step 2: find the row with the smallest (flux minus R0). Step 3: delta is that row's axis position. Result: 6155 Angstrom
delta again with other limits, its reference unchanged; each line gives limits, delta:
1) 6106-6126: 6123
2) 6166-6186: 6169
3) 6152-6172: 6163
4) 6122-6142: 6123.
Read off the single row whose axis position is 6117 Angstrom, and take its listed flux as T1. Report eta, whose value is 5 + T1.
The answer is 29.5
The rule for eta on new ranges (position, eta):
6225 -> 24.2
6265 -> 26.2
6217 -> 23.1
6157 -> 26.4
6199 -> 25.0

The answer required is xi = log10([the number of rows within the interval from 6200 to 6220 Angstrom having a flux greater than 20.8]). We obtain 0.60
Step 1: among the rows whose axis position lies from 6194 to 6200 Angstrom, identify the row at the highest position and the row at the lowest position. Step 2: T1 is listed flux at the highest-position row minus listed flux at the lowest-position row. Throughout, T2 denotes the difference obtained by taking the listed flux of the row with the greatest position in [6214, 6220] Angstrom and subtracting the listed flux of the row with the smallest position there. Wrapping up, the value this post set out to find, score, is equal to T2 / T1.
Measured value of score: 0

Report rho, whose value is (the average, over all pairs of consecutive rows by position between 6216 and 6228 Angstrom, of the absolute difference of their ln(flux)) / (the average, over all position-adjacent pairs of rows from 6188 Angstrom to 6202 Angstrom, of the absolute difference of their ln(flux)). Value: 0.6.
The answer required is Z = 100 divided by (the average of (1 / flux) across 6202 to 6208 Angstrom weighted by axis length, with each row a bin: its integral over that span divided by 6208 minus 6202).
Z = 2070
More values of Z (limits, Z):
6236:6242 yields 2060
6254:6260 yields 1778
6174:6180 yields 2125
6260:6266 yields 2065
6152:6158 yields 2114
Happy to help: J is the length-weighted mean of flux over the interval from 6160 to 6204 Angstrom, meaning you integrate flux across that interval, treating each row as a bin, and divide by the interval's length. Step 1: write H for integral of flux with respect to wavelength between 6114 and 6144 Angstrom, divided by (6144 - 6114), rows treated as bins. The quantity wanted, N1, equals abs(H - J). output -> 1.7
